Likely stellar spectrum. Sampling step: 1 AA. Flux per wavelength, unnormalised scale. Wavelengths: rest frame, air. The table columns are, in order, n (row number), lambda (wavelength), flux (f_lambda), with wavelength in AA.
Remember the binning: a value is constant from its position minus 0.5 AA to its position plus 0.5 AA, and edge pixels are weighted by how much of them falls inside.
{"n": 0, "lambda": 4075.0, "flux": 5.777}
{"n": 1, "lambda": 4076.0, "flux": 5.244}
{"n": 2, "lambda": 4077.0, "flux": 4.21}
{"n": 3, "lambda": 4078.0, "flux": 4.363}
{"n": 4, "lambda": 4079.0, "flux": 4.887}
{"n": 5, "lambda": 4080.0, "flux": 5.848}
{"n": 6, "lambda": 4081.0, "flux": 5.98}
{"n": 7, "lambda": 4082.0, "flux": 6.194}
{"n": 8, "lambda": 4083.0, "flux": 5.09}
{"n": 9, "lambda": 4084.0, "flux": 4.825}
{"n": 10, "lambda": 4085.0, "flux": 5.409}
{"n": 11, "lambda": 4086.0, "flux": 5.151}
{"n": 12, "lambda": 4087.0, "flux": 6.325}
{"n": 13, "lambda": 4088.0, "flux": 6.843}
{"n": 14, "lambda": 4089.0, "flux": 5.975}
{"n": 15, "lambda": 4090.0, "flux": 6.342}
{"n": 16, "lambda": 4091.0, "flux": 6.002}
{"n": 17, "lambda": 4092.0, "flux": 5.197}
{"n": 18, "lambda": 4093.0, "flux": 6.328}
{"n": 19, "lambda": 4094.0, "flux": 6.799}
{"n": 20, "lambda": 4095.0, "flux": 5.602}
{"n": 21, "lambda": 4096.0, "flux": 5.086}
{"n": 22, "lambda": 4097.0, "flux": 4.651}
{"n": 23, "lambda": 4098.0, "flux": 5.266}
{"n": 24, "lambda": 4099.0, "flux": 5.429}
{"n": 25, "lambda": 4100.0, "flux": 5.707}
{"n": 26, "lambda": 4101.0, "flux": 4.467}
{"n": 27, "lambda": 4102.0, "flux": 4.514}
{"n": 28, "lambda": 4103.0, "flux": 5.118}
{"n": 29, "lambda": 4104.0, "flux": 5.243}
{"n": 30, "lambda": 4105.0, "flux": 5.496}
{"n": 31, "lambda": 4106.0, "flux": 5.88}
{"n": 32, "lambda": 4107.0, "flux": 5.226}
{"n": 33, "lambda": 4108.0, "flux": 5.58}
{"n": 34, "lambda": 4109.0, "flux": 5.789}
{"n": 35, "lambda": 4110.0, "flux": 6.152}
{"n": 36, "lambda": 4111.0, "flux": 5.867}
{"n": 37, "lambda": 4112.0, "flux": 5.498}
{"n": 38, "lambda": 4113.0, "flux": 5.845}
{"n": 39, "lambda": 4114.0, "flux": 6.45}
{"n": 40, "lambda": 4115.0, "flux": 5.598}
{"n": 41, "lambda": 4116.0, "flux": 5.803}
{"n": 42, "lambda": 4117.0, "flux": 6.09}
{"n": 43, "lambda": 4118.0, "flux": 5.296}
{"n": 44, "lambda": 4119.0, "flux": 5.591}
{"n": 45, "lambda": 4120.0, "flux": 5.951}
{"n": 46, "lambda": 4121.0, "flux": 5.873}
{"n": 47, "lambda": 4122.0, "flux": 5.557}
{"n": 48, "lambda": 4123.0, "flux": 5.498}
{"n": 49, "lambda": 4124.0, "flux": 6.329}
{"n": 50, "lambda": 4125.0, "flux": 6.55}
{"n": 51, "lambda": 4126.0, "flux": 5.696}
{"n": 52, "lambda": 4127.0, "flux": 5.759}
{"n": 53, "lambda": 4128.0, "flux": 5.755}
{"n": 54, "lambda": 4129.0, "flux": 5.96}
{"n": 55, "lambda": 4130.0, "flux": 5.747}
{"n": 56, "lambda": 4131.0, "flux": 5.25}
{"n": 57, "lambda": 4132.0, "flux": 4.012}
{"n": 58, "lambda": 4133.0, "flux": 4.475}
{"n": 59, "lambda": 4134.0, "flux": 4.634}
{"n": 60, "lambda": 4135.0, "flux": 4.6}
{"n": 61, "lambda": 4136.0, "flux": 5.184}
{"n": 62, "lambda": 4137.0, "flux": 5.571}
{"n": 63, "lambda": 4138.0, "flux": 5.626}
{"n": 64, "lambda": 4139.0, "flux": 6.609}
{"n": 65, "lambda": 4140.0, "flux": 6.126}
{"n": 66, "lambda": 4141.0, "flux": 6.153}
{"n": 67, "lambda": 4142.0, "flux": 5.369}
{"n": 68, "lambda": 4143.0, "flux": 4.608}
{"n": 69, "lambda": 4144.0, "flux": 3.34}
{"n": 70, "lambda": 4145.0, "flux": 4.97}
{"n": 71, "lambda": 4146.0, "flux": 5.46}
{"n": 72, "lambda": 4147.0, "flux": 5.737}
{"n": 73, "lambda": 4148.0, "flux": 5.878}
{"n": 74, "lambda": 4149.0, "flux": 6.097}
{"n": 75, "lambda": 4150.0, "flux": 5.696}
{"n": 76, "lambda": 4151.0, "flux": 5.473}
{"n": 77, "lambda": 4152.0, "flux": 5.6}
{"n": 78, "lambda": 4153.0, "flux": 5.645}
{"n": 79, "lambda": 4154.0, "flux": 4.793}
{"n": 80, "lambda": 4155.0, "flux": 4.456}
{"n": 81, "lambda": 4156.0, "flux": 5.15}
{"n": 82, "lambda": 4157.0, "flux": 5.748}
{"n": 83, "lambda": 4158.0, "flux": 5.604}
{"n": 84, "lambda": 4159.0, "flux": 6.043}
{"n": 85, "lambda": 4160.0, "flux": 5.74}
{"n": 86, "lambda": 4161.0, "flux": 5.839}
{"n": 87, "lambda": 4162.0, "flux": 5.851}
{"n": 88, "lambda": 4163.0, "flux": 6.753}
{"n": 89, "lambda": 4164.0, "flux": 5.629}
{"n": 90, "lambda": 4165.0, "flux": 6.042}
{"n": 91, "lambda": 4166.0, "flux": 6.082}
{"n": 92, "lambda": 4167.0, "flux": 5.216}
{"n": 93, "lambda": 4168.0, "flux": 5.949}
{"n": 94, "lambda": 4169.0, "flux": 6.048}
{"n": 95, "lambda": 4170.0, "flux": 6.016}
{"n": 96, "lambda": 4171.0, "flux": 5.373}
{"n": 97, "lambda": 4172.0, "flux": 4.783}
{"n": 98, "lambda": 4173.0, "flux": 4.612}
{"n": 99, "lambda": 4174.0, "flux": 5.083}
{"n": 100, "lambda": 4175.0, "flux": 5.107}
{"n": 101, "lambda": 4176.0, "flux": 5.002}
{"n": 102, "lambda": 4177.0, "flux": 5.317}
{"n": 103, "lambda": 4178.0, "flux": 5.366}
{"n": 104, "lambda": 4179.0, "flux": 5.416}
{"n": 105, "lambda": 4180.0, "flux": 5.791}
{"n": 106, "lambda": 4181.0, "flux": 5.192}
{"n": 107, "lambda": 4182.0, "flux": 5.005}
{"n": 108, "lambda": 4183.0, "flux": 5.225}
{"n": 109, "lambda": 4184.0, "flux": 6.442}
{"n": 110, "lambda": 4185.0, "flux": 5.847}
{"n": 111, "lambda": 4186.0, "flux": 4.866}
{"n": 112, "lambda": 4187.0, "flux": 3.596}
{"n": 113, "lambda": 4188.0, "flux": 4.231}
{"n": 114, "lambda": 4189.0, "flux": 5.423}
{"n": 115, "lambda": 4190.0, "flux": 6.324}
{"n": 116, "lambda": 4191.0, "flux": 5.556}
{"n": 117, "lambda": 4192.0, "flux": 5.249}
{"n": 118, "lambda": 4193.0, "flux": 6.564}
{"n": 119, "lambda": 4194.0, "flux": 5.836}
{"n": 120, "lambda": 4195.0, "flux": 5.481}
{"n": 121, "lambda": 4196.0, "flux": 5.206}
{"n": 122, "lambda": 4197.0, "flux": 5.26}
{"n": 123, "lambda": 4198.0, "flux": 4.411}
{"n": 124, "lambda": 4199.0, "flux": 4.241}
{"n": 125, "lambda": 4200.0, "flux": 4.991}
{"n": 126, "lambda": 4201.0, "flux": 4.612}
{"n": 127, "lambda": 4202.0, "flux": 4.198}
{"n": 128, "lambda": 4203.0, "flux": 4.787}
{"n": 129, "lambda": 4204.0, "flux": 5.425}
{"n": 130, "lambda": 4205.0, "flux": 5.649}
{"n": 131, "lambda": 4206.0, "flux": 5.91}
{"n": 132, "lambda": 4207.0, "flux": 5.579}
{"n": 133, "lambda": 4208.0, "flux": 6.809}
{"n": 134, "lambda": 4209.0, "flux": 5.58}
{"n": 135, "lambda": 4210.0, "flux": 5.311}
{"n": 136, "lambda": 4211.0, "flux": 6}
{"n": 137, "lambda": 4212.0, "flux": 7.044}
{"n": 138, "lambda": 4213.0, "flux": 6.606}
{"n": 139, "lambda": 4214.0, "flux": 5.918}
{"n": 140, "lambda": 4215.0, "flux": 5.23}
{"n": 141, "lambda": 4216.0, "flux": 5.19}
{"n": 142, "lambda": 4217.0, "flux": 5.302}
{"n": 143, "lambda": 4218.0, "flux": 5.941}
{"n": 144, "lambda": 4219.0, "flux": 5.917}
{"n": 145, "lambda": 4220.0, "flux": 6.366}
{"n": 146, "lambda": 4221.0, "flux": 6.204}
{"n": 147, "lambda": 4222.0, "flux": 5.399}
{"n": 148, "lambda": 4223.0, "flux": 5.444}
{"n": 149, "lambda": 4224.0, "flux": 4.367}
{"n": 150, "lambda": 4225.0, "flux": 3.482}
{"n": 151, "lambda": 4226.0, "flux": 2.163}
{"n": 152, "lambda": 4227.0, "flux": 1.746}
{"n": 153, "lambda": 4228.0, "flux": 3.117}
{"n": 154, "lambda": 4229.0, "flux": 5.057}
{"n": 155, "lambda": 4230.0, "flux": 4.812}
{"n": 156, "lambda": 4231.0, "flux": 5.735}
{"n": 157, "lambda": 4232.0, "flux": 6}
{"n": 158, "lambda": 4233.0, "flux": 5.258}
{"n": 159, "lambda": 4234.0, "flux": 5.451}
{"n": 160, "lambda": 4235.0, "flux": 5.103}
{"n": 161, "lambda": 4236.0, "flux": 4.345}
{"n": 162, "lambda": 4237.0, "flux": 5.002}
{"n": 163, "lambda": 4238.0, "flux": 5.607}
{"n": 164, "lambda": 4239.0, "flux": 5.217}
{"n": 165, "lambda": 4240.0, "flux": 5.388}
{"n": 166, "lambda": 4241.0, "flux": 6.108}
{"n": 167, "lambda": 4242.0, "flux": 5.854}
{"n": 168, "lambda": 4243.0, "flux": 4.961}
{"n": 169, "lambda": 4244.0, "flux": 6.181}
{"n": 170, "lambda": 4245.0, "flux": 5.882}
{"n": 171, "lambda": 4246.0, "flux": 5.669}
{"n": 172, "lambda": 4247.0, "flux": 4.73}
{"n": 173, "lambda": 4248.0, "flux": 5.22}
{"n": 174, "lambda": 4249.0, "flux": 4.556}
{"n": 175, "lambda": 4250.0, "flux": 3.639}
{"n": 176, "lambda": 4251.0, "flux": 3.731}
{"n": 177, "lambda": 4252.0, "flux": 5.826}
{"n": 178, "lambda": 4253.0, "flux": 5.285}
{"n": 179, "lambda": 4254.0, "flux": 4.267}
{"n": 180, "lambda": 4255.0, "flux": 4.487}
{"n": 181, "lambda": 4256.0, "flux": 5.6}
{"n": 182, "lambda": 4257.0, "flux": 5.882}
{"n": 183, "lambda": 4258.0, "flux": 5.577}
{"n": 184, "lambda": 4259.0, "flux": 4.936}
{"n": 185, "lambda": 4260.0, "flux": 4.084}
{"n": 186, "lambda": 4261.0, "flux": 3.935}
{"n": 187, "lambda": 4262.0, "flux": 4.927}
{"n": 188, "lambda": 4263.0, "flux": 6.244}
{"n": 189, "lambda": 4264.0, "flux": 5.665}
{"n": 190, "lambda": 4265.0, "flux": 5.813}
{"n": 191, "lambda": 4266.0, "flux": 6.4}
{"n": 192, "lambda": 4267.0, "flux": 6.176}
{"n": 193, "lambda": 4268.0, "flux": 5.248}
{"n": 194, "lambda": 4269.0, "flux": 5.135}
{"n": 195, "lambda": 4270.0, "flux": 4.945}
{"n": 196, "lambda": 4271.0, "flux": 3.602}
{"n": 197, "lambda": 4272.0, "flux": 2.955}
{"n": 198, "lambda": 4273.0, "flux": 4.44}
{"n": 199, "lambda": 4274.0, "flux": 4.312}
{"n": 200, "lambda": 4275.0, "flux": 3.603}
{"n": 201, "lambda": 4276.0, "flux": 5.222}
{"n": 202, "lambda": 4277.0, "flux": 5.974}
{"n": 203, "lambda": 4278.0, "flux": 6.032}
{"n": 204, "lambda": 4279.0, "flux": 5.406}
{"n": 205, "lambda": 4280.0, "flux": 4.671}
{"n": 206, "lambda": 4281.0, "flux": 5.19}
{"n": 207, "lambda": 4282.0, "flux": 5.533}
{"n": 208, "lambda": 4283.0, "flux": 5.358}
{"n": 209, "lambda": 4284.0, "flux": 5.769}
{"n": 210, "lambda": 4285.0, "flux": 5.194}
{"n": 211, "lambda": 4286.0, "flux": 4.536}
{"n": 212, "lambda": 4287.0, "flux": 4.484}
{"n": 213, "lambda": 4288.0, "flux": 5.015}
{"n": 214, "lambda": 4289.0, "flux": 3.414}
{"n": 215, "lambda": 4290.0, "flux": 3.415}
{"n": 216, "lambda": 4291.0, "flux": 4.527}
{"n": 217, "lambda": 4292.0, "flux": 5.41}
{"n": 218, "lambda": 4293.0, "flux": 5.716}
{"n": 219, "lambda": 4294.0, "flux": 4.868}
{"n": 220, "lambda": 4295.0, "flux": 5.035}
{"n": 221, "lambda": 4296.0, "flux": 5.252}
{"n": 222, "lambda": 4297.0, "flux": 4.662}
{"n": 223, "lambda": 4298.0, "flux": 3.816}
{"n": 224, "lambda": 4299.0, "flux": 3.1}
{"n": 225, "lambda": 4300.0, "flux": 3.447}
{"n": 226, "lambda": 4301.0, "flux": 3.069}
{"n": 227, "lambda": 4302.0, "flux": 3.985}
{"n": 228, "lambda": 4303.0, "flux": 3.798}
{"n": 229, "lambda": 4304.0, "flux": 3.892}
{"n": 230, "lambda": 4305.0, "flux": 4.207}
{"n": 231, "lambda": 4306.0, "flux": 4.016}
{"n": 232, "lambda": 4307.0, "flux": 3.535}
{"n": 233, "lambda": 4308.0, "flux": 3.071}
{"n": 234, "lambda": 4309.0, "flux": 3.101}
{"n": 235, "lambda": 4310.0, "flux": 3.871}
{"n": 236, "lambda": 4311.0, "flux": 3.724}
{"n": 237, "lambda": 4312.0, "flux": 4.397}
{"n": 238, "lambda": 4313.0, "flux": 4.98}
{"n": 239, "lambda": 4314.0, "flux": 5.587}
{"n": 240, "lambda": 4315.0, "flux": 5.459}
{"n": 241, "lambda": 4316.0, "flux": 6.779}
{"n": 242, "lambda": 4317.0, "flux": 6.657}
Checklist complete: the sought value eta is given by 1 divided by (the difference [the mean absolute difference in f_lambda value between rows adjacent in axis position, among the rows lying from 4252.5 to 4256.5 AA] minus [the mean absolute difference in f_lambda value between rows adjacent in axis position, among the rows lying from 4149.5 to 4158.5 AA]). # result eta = 2.5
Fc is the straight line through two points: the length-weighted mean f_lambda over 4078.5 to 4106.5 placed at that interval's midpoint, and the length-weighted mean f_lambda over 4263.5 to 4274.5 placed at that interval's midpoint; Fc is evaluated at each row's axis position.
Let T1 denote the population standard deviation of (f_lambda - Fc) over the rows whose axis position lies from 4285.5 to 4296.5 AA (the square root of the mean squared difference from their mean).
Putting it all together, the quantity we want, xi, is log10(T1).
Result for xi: -0.148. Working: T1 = 0.71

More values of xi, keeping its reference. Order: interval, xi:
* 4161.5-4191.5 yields -0.190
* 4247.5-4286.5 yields -0.075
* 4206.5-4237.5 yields 0.072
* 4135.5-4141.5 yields -0.326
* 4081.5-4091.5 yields -0.200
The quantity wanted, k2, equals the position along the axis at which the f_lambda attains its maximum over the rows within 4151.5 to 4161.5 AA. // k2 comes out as 4159.0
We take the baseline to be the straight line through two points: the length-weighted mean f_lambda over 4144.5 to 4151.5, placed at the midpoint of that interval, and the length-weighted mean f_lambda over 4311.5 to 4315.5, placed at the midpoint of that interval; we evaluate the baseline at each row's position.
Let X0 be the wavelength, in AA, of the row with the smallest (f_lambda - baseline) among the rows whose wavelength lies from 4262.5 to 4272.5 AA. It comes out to 4272.0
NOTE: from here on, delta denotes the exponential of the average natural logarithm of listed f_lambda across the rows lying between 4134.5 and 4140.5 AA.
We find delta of 5.6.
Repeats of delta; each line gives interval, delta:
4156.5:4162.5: 5.8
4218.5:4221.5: 6.2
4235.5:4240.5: 5.1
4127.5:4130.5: 5.8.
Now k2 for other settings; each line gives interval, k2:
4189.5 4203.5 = 4193.0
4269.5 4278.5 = 4278.0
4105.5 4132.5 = 4125.0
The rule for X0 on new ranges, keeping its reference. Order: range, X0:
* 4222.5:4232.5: 4227.0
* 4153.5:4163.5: 4155.0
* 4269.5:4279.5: 4272.0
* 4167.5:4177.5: 4173.0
